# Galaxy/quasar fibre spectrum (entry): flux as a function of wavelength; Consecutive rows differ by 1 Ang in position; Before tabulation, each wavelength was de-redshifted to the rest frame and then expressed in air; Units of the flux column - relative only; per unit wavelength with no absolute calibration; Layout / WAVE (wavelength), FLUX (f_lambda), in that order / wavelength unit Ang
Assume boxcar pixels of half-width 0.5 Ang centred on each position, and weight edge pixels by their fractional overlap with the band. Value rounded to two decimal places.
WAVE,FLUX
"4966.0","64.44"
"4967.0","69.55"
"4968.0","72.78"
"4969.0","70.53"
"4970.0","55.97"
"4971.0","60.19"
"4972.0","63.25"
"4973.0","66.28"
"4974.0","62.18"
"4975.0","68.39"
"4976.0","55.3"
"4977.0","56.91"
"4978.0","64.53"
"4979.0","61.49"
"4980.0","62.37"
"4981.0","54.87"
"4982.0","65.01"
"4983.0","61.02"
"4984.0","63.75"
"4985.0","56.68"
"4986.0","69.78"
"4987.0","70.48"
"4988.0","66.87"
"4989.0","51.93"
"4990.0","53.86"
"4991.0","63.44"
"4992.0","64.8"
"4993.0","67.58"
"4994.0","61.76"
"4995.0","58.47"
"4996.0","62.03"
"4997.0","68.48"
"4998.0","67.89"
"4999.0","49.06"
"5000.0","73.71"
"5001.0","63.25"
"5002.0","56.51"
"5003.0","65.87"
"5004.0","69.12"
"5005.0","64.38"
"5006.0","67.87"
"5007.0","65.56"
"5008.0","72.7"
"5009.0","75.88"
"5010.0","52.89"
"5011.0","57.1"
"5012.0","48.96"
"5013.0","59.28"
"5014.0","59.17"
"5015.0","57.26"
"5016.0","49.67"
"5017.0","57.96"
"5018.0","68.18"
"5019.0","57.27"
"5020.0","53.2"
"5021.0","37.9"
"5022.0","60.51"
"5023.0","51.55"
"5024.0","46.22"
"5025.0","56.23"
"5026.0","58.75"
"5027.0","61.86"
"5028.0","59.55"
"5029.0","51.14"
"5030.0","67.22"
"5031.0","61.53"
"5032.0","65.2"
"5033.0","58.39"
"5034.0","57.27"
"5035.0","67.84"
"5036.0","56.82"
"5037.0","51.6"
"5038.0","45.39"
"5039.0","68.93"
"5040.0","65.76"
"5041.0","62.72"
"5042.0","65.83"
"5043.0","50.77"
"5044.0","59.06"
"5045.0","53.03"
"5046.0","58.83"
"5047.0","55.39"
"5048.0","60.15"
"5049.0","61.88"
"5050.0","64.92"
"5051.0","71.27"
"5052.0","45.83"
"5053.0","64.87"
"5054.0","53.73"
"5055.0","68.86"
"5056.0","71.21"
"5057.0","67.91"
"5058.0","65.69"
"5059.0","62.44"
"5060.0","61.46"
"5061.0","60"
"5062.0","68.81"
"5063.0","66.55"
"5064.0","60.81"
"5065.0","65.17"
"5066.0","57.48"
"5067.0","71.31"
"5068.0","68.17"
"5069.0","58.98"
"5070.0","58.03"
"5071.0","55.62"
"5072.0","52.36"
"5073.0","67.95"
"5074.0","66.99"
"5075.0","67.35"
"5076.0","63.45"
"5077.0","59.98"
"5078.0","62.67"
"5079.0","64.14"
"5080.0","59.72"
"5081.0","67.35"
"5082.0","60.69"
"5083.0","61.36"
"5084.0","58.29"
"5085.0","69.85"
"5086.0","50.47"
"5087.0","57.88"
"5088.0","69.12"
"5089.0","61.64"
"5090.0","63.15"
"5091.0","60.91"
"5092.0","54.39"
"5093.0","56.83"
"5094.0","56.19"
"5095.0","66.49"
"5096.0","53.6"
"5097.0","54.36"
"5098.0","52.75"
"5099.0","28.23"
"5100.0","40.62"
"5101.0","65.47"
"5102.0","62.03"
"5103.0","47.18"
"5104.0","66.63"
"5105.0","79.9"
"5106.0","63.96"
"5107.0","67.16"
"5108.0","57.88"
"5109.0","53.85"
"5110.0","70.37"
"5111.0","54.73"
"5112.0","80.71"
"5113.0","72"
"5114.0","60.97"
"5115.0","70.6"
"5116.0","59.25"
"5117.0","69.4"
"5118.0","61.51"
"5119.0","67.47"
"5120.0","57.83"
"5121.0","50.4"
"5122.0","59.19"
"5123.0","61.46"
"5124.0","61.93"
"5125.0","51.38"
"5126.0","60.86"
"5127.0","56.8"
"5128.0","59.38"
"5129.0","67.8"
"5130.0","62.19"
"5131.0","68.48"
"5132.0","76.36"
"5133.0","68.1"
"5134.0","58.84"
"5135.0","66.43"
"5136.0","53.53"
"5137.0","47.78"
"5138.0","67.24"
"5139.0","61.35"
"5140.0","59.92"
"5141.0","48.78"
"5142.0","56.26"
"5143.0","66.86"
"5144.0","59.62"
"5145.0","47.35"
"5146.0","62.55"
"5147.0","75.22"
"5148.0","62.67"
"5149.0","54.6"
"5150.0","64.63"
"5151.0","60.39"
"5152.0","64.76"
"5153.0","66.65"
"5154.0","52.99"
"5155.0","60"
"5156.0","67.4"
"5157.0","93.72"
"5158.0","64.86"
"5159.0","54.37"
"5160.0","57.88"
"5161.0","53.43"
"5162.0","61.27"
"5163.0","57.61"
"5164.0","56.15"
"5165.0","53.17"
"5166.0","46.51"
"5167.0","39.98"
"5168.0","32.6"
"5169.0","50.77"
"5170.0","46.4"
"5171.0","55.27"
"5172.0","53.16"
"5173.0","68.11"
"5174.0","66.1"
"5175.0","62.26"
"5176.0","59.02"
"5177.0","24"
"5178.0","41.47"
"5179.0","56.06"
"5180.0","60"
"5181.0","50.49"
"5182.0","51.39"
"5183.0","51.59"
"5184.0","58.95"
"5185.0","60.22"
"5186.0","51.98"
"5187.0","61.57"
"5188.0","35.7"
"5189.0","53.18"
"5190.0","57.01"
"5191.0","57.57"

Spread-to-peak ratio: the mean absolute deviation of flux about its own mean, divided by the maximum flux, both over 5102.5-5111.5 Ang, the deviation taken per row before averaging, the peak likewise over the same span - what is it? 0.10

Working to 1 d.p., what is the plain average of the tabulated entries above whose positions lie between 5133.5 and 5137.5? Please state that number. 56.6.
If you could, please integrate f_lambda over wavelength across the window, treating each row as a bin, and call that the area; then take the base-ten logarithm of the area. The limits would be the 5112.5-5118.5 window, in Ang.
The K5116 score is 2.595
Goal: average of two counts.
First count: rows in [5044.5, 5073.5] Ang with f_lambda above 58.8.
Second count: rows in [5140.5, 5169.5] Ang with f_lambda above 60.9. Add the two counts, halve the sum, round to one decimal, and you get 16.0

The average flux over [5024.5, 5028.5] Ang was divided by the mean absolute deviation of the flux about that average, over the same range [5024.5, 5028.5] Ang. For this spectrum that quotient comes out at 37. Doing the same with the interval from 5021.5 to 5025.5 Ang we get 11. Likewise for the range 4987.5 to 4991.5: 10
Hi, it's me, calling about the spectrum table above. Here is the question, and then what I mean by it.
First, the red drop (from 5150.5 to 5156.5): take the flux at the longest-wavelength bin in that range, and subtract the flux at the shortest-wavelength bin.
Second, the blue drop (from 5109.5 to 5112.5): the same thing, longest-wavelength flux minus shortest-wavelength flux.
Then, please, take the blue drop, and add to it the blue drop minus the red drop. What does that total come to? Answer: 14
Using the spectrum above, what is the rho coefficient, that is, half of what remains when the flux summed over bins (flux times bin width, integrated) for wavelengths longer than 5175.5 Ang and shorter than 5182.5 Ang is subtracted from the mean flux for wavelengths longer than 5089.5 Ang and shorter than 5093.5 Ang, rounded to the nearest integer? -142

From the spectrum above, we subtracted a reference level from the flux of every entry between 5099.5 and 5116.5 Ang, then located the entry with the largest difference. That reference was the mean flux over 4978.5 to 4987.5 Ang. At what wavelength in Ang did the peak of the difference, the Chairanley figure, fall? 5112.0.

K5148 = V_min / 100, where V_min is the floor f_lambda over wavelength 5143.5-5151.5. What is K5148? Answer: 0.47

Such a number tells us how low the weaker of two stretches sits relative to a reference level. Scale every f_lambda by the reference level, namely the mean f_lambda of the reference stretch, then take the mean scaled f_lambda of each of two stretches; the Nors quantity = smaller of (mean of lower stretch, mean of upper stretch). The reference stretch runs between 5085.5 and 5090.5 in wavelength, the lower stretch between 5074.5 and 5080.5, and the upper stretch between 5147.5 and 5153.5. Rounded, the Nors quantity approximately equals 1.03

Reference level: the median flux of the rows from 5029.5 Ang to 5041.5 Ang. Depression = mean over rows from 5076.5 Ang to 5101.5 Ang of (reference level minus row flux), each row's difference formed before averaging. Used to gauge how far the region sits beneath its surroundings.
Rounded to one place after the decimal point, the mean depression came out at 3.9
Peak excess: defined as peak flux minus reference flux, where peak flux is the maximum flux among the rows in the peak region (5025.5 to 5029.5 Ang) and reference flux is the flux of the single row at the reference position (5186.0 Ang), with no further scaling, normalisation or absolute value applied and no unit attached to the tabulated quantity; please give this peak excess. 10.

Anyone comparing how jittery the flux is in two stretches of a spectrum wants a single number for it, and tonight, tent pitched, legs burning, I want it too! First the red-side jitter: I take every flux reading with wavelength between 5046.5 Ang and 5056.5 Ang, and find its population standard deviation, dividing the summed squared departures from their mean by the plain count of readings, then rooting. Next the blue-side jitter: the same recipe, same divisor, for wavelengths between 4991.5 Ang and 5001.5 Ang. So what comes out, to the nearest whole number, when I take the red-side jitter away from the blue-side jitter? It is -1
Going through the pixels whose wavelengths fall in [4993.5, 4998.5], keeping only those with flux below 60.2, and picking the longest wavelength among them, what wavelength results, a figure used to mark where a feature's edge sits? 4995.0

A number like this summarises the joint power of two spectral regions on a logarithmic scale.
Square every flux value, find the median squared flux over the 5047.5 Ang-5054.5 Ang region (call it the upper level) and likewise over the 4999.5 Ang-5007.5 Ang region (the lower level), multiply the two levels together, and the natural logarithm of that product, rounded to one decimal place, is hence 16.6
